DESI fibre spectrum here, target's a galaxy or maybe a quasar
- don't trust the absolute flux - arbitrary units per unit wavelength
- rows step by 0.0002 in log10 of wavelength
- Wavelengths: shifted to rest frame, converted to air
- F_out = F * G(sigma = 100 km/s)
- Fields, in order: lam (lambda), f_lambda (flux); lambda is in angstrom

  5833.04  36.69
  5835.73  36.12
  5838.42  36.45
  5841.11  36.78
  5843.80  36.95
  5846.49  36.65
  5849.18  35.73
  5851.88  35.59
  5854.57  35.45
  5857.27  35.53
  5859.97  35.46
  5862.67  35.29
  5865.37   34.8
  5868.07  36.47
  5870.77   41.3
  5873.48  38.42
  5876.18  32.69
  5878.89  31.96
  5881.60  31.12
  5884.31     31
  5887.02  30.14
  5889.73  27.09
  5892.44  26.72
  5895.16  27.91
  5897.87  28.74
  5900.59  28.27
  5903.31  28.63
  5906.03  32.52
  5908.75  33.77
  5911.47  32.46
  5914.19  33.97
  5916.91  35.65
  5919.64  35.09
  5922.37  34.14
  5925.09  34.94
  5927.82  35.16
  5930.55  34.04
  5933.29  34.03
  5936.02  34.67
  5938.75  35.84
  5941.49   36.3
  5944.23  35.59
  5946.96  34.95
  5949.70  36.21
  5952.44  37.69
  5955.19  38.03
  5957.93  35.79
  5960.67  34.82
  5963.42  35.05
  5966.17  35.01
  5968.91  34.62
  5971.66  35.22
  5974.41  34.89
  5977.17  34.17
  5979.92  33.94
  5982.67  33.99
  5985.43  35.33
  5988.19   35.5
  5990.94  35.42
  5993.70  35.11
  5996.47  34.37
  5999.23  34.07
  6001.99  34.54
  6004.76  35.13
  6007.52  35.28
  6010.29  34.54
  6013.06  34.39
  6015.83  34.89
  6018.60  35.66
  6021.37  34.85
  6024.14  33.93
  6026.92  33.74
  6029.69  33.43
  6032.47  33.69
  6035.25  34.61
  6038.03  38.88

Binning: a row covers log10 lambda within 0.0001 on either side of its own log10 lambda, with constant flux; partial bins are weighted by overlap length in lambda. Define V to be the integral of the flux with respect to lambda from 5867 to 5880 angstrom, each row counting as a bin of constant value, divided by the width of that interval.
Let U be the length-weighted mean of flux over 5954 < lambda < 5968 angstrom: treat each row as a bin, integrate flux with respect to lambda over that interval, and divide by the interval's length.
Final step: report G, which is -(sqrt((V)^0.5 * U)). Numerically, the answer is -14.7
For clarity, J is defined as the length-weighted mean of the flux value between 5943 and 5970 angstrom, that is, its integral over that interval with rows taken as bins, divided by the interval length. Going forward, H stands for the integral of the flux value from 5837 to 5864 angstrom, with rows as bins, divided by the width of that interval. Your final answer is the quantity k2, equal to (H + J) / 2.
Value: 35.9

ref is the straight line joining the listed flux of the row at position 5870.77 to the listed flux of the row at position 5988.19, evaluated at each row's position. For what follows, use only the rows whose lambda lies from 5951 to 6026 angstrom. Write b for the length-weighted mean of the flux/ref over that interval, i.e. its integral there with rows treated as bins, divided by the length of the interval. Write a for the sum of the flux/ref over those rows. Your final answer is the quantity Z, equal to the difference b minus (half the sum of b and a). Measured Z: -13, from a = 26.7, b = 0.99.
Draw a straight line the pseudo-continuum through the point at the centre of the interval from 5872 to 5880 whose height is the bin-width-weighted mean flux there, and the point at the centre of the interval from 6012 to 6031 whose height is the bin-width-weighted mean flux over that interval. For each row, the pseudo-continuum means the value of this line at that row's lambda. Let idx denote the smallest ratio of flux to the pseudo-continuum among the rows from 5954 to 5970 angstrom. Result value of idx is 1.00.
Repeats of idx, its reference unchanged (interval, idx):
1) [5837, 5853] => 1.03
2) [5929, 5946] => 0.99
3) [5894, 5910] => 0.81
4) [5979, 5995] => 0.99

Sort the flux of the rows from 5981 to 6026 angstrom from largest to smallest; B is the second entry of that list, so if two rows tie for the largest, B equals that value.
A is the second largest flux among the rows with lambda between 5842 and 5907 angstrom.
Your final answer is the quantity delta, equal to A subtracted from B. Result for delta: -3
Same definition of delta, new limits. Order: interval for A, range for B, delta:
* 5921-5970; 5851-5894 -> 1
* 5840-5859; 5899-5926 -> -2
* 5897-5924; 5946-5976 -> 3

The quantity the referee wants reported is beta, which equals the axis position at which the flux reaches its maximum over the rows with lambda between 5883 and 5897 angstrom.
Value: 5884.31 angstrom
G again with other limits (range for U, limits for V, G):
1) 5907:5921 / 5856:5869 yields -14.3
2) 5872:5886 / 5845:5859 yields -14.1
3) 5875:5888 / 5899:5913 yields -13.2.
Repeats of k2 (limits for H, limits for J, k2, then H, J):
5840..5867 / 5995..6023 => 35.3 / 35.8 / 34.8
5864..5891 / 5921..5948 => 34.2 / 33.5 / 35.0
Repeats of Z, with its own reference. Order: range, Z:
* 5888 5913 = -3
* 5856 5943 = -13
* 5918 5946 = -4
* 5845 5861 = -2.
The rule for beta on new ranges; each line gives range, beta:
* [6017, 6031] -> 6018.60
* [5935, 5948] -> 5941.49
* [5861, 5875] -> 5870.77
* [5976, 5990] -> 5988.19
